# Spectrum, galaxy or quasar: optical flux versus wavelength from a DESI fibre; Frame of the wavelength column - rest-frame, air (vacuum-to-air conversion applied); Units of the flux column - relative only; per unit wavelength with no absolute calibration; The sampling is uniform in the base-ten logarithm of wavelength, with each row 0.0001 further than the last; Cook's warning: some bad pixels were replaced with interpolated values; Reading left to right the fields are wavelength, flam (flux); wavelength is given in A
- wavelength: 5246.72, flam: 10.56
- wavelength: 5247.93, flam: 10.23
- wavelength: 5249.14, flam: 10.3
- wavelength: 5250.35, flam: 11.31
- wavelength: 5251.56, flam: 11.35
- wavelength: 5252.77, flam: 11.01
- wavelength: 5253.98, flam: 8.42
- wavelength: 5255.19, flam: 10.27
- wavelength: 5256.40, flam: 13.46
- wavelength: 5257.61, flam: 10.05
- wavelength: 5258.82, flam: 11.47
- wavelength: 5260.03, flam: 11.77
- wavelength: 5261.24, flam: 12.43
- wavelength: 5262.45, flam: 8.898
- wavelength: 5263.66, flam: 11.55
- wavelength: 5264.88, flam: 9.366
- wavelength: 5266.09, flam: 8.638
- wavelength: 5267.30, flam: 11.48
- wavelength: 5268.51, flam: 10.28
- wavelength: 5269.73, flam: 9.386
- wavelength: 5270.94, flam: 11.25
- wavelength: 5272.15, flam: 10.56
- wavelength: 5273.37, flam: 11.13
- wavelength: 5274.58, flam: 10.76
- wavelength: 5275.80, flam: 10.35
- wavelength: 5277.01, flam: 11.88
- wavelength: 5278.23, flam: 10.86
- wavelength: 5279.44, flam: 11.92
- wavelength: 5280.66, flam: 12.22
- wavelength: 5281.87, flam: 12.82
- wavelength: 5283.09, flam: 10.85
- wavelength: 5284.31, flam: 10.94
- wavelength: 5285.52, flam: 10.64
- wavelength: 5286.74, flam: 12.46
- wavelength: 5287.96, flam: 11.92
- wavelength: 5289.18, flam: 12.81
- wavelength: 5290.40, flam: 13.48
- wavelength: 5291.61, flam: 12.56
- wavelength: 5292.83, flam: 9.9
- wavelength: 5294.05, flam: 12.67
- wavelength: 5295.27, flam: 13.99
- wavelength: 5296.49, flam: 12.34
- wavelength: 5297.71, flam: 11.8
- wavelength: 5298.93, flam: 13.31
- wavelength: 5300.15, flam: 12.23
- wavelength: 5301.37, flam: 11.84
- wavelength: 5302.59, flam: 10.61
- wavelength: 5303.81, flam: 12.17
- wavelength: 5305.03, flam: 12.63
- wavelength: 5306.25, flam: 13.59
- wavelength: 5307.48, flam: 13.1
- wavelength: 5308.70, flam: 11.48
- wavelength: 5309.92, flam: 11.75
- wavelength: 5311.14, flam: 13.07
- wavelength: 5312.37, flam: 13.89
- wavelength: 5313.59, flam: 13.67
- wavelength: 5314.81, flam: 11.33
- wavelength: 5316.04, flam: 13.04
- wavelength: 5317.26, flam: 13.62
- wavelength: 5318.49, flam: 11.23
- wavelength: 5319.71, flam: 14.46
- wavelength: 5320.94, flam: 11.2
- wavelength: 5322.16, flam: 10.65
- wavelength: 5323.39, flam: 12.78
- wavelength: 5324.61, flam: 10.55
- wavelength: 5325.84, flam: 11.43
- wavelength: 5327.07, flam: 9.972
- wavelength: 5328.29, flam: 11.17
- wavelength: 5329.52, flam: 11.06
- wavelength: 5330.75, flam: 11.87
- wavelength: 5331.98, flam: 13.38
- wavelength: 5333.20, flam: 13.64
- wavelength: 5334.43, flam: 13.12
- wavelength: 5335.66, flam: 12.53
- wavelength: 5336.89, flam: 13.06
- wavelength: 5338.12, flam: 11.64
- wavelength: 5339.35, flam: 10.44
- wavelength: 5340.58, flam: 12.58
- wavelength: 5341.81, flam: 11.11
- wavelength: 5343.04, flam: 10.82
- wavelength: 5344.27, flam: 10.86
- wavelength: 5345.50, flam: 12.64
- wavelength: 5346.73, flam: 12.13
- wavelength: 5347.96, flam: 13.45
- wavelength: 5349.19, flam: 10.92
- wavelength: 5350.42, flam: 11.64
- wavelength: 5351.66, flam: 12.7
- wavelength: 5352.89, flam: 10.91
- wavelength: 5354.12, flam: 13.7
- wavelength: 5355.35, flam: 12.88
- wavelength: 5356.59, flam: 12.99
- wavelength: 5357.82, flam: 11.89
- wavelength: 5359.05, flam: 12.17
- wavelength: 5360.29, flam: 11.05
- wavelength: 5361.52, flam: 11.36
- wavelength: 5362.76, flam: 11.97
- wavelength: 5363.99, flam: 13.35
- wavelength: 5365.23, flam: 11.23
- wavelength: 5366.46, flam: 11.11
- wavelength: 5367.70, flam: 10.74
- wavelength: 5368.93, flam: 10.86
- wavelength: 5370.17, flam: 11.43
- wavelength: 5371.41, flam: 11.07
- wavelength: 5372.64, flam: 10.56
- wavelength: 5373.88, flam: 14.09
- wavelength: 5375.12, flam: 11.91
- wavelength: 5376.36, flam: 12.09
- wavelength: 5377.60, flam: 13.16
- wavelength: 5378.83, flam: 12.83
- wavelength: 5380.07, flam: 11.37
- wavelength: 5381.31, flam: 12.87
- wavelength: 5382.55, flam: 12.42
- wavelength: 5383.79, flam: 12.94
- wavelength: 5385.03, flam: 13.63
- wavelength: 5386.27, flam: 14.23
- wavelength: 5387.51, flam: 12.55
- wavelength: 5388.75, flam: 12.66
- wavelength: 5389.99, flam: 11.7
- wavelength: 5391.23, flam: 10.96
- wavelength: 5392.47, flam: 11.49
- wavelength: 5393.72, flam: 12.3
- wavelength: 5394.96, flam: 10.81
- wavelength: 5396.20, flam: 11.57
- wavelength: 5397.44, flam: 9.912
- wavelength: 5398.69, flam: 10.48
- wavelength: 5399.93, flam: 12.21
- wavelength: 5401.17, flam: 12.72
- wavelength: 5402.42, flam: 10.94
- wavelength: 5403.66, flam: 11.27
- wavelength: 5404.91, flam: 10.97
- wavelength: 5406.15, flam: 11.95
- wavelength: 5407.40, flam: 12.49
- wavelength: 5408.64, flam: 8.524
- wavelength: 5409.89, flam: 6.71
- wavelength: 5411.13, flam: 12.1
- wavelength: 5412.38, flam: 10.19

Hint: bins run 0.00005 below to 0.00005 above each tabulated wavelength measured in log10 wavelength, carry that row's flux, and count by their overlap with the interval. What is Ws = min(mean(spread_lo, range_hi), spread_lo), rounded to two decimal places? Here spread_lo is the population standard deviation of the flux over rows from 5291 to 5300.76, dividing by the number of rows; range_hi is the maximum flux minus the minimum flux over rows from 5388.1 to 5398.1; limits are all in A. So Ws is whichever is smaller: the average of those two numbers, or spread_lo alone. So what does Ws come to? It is 1.12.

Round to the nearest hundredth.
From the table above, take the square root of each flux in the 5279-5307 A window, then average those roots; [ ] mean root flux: 3.48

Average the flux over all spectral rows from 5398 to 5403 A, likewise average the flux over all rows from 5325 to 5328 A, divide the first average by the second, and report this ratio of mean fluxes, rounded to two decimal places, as 1.08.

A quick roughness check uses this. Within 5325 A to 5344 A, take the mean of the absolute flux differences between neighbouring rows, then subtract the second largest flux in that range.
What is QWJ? -12.4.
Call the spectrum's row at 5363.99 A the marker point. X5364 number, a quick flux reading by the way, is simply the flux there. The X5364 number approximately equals 13.35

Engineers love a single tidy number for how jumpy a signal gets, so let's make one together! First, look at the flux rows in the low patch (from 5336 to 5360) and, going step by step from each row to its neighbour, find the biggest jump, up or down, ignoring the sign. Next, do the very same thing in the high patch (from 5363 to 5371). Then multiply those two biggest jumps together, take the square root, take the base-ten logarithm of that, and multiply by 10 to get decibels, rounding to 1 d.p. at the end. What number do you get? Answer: 3.9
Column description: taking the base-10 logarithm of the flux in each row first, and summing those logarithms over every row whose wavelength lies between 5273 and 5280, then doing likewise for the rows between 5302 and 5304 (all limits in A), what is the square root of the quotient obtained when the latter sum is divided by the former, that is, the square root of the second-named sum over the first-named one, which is 0.6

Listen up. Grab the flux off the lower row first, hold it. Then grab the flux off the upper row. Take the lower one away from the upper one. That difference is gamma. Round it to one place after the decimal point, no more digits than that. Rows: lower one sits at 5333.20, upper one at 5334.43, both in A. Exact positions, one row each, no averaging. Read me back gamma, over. -0.5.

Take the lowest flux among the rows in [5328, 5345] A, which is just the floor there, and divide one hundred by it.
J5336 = 9.6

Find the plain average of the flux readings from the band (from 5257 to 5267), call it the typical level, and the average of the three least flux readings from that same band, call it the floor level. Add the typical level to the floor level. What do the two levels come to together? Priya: 19.5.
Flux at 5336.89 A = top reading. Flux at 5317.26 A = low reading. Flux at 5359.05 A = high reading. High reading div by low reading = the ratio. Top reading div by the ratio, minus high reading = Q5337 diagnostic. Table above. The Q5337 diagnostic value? 2.4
